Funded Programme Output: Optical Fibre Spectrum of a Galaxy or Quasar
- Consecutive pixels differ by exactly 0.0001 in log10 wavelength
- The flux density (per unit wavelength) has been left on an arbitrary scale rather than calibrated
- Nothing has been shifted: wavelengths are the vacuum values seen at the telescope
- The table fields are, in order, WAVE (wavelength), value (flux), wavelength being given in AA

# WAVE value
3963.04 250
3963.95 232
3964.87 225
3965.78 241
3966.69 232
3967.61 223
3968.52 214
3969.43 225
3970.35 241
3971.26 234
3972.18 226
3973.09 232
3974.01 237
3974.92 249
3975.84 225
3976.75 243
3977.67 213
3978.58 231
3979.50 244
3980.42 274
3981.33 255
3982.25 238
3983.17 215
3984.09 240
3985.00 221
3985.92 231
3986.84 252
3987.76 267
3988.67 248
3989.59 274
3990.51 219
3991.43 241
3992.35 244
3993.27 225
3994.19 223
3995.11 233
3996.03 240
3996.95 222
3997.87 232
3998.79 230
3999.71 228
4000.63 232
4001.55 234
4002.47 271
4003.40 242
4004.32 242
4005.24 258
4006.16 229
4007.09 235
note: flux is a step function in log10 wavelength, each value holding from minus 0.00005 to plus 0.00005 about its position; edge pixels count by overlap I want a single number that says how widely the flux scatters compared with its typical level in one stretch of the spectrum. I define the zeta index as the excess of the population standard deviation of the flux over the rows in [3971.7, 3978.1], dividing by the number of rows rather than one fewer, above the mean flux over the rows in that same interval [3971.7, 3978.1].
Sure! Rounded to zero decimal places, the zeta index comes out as -221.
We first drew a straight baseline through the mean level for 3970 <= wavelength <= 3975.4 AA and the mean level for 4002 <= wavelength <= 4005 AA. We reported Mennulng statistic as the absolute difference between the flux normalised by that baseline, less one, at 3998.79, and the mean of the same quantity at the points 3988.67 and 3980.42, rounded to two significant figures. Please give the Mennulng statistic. 0.16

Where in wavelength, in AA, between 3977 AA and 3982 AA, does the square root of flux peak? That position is 3980.42 AA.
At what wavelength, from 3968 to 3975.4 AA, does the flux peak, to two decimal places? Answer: 3974.92 AA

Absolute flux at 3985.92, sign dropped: 231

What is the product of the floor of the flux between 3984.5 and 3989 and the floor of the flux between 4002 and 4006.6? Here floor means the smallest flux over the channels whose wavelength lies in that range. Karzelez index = 50609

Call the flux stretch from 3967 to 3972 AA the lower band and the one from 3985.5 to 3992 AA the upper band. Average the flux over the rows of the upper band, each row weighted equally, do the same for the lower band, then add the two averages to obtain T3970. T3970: 475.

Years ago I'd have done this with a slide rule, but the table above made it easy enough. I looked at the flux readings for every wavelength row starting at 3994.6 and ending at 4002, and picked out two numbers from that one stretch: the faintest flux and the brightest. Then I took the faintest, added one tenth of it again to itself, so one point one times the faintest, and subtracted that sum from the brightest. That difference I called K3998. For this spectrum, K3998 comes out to -4.2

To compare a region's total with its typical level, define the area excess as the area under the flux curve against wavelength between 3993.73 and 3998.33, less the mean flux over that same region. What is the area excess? 828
